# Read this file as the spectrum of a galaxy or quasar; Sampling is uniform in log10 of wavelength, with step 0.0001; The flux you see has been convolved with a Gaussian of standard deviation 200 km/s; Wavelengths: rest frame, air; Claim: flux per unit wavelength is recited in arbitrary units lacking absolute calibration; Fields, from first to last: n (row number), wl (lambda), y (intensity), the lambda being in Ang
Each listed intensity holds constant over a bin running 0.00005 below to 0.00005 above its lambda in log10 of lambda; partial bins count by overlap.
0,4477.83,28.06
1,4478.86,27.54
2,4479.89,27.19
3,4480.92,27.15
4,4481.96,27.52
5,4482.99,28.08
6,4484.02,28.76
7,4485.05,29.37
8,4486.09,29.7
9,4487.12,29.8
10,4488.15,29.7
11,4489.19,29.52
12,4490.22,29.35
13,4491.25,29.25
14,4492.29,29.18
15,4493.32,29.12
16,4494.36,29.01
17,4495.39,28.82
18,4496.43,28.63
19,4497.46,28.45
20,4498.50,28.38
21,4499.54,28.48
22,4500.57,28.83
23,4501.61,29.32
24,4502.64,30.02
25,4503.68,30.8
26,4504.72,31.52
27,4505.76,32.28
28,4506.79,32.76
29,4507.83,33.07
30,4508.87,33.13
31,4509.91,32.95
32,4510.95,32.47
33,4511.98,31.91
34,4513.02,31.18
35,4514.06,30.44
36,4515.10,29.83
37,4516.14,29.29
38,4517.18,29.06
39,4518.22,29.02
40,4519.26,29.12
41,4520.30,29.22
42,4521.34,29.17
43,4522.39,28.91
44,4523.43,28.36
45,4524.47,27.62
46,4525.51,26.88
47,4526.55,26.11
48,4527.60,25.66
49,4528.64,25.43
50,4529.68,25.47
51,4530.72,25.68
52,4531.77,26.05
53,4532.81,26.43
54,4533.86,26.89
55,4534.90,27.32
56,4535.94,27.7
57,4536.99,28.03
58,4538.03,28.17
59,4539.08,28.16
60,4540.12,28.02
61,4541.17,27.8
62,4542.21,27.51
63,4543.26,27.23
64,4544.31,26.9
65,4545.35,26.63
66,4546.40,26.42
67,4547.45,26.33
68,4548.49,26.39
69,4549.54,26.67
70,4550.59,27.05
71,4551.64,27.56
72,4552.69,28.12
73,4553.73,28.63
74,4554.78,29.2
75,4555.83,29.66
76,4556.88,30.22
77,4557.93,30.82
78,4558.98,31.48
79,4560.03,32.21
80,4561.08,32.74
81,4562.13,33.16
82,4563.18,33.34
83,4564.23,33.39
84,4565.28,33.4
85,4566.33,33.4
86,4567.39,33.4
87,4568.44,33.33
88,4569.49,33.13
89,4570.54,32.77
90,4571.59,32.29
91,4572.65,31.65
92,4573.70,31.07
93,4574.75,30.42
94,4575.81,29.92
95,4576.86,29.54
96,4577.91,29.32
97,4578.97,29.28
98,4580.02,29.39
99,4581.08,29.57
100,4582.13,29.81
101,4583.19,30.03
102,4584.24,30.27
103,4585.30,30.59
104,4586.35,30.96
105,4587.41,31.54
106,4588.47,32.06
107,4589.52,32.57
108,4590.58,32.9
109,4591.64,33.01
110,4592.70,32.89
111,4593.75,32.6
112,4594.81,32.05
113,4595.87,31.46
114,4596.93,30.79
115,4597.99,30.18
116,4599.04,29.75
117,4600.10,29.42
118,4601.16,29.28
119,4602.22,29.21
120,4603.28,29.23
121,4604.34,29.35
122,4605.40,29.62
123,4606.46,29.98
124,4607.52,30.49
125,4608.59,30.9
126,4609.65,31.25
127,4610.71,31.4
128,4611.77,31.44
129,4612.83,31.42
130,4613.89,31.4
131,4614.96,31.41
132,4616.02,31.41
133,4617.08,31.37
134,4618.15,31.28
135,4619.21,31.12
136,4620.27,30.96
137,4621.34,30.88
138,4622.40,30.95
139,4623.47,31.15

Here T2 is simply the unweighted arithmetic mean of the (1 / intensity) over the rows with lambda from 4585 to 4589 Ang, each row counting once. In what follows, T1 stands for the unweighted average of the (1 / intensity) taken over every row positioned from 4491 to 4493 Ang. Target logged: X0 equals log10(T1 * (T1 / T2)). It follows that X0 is -1.44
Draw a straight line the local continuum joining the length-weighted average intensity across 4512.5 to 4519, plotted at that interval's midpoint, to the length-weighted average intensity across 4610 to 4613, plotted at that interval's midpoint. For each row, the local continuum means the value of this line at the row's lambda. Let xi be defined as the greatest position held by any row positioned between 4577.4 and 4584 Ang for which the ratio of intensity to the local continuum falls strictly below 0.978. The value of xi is 4583.19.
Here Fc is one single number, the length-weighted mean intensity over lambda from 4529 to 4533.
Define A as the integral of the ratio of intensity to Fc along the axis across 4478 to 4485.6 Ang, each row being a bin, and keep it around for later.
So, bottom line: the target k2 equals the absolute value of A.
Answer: 8.21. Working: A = 8.2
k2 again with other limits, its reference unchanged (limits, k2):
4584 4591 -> 8.55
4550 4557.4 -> 8.19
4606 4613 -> 8.38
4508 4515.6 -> 9.34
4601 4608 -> 8.01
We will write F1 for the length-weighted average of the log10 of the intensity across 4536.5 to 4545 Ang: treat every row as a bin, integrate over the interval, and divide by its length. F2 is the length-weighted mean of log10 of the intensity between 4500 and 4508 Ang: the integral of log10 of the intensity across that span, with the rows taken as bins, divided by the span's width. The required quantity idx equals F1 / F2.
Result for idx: 0.97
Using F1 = 1.44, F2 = 1.492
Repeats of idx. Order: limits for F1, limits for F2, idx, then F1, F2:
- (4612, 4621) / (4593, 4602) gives 1.00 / 1.49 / 1.488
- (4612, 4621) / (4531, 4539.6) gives 1.04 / 1.49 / 1.435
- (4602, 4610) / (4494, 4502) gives 1.01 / 1.48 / 1.458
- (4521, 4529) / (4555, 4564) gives 0.96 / 1.43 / 1.500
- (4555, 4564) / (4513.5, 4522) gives 1.02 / 1.50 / 1.467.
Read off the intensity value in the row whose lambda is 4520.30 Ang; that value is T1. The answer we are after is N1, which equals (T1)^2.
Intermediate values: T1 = 29.22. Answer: 854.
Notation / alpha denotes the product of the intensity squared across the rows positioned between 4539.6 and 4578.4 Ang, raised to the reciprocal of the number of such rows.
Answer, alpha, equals 895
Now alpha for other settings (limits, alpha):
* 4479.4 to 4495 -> 831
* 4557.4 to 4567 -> 1066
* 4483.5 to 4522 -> 899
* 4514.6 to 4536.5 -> 759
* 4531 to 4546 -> 747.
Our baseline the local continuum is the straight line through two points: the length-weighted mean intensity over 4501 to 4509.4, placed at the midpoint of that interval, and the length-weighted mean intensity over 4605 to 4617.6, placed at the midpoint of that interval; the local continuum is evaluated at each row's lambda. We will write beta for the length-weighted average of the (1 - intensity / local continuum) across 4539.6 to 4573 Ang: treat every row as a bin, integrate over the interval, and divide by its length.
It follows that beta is 0.041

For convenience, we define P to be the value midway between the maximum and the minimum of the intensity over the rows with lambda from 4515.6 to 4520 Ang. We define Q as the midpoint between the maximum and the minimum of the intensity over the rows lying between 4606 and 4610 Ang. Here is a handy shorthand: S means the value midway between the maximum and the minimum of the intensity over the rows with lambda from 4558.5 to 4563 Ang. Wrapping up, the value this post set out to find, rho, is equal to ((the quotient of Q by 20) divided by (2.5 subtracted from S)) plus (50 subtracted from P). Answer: -20.8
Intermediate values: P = 29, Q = 30.6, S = 32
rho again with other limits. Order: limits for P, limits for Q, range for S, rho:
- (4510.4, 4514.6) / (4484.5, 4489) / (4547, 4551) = -18.5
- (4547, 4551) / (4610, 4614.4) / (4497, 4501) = -23.2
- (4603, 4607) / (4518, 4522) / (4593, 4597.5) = -20.3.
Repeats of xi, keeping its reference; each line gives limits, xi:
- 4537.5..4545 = 4544.31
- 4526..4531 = 4530.72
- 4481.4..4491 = 4482.99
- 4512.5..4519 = 4518.22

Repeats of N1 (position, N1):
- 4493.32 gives 848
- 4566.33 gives 1116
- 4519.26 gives 848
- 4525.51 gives 723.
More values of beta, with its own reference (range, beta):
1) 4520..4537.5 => 0.139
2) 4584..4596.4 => -0.026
